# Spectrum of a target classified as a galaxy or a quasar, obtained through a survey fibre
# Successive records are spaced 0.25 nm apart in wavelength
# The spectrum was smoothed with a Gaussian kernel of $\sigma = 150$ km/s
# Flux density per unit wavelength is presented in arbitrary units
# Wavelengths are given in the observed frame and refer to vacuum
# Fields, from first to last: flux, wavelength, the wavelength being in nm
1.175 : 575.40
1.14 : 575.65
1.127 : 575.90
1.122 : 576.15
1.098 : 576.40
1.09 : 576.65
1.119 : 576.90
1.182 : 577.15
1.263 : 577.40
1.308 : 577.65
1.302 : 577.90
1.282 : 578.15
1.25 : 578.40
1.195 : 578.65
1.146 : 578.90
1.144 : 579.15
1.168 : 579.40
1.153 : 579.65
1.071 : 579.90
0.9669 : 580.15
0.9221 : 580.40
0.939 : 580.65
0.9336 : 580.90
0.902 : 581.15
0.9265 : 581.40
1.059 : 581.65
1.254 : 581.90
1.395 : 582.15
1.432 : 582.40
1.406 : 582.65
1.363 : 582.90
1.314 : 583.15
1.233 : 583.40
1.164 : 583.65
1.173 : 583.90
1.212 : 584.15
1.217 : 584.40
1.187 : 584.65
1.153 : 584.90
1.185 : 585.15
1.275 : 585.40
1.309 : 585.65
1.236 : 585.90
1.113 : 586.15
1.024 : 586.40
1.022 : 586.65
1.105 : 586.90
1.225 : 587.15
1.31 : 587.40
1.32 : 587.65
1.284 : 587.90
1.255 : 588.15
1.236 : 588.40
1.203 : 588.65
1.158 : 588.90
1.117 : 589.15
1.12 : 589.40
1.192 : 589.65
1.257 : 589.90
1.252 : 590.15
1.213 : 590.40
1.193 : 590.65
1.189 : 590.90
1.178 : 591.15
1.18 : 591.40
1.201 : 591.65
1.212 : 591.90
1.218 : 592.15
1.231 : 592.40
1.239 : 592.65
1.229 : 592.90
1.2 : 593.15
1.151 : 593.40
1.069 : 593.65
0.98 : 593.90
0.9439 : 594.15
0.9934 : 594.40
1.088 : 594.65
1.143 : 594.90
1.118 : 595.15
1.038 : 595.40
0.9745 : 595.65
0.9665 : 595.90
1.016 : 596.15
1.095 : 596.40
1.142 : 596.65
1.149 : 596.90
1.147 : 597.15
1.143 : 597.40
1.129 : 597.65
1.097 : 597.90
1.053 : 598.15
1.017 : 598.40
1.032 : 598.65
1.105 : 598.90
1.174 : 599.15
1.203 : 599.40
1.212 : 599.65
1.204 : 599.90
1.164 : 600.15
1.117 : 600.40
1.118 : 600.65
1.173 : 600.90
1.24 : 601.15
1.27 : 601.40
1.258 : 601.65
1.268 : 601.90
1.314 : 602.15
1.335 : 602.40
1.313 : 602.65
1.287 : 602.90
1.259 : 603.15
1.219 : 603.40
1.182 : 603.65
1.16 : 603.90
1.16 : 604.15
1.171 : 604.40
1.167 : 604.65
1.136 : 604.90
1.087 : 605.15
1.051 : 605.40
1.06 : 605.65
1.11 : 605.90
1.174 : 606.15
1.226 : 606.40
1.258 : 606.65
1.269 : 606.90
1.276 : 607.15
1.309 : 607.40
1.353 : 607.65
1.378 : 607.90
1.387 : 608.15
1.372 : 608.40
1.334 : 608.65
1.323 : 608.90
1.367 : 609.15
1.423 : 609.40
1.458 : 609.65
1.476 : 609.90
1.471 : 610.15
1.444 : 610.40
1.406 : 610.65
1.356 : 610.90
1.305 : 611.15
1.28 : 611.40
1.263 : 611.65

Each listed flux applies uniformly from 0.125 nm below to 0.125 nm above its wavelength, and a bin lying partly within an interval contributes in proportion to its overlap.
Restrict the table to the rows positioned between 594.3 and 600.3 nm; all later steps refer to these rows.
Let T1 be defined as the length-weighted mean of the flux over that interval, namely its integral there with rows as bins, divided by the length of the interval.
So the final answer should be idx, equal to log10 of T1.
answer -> 0.042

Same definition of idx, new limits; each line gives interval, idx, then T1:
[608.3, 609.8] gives 0.140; 1.38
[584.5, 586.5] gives 0.075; 1.19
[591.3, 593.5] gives 0.082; 1.21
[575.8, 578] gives 0.071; 1.18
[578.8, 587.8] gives 0.067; 1.17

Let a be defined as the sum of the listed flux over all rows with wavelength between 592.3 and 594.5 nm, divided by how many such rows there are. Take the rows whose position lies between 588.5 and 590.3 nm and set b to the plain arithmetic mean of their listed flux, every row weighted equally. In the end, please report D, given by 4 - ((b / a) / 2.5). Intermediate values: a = 1.12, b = 1.19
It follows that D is 3.57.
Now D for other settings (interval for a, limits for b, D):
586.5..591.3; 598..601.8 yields 3.62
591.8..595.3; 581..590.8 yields 3.57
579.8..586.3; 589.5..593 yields 3.58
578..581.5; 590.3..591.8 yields 3.55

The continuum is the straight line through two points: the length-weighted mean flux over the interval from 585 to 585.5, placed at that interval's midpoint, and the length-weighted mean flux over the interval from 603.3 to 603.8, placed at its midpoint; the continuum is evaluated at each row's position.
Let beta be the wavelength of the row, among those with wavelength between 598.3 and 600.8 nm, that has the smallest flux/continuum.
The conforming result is 598.40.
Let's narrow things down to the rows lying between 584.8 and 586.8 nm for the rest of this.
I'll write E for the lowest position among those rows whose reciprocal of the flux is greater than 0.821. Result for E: 584.90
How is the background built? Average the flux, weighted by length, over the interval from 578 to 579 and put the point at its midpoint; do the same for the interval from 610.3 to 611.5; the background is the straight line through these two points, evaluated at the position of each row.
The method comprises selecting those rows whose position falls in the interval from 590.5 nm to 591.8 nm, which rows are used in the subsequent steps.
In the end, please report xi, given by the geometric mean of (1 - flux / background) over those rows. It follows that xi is 0.07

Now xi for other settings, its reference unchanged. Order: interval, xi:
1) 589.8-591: 0.03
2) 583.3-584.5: 0.03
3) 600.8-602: 0.05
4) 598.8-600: 0.10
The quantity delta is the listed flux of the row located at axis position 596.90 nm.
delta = 1.149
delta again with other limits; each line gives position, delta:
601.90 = 1.268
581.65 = 1.059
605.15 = 1.087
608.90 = 1.323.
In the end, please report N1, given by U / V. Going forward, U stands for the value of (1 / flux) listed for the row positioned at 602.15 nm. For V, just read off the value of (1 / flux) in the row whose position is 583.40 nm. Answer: 0.94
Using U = 0.76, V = 0.81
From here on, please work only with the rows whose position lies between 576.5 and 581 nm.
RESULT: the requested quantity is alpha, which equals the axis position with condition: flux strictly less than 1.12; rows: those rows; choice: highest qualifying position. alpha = 580.90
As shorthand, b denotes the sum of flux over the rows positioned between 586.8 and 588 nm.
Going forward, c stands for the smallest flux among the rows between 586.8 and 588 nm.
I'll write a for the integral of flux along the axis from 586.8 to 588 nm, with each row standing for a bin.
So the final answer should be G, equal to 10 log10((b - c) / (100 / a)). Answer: -11.1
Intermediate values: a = 1.50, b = 6.24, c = 1.105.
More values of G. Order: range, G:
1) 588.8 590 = -11.8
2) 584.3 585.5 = -11.5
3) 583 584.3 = -11.1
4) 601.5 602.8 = -10.5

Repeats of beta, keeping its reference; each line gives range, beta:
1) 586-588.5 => 586.65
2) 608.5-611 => 608.90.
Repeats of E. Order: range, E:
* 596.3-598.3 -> 596.40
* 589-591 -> 589.15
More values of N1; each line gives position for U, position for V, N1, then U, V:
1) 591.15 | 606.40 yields 1.04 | 0.85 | 0.82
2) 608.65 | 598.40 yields 0.76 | 0.75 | 0.98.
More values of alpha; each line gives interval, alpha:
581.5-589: 586.90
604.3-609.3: 605.90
